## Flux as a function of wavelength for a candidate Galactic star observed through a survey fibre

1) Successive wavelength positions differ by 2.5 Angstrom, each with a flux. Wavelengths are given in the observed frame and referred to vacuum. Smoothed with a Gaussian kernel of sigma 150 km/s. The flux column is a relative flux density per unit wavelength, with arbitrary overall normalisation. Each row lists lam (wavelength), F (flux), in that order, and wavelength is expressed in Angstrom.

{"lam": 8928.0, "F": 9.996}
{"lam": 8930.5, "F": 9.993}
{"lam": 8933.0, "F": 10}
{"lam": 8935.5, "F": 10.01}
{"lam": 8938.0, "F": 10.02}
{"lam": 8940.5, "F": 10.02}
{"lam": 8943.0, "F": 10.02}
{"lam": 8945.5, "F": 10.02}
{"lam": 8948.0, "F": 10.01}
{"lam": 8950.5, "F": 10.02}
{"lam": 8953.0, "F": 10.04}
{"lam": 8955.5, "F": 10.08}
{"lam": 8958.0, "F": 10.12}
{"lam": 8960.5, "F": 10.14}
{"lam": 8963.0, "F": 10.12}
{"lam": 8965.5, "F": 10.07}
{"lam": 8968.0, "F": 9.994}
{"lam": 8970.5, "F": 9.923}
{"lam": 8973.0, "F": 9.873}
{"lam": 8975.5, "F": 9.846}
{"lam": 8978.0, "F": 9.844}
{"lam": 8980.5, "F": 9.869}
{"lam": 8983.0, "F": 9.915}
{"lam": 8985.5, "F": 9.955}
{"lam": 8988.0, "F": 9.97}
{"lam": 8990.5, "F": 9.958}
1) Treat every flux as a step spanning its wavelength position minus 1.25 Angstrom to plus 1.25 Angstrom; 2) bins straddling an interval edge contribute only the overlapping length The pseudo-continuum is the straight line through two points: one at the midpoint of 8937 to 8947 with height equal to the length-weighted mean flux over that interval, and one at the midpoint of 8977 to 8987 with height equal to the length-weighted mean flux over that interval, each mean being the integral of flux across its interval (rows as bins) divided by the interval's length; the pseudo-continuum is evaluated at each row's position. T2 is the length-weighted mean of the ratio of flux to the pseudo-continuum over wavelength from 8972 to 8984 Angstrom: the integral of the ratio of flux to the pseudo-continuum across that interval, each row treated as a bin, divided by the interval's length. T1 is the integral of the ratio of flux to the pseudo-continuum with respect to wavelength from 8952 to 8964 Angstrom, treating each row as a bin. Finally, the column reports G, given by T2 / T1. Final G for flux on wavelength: 0.0819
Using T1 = 12.2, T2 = 1.00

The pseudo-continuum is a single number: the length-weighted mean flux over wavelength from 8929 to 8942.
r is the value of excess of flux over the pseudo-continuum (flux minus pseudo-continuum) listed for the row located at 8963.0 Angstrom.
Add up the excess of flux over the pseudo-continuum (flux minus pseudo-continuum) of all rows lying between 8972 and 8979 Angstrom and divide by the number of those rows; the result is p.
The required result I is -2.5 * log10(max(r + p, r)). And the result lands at 2.4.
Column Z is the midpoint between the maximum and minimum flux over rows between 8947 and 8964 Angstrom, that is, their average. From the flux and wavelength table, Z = 10.1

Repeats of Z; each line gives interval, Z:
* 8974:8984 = 9.9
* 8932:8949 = 10.0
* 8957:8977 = 10.0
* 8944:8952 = 10.0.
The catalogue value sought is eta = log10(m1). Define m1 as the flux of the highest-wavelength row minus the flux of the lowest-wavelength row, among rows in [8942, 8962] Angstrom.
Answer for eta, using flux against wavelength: -0.92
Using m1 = 0.120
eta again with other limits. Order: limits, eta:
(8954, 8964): -1.40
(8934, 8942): -2.00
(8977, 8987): -0.95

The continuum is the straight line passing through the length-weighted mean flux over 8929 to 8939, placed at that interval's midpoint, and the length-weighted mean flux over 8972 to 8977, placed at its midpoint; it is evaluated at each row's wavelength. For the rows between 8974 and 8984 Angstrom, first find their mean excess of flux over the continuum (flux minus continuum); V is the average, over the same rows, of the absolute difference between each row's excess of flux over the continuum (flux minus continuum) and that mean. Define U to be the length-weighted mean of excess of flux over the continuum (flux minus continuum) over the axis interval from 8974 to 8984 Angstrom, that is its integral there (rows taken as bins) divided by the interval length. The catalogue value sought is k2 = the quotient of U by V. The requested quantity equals 0.8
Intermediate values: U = 0.03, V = 0.03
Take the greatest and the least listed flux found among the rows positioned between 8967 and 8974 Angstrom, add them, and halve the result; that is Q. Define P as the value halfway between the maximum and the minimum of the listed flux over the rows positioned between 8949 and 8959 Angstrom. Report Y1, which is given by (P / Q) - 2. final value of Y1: -0.986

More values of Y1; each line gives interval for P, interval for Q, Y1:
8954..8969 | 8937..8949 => -0.995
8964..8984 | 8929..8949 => -1.005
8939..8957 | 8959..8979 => -0.995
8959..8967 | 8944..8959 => -0.996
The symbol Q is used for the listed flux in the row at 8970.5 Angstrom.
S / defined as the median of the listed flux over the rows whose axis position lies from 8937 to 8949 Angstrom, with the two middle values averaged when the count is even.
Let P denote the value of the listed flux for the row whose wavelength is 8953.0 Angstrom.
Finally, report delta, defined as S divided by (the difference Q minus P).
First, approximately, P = 10.04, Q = 9.923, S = 10.0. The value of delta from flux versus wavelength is -86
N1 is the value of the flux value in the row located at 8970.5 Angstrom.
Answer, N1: 9.923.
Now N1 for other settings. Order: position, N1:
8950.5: 10.02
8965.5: 10.07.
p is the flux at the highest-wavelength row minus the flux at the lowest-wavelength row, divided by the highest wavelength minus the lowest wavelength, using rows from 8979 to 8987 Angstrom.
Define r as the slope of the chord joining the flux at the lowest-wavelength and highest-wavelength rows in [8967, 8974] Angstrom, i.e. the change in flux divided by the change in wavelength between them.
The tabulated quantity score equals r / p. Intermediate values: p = 0.0172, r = -0.024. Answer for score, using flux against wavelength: -1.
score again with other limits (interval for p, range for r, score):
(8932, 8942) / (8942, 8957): 2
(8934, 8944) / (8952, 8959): 12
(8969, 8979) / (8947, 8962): -1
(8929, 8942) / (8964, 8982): -5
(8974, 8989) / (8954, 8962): 1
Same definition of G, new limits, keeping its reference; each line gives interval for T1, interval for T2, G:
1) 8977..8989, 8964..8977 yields 0.0833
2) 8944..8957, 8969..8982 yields 0.0763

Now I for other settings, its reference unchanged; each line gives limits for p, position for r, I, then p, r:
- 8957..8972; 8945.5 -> 3.0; 0.05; 0.011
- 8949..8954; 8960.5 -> 2.0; 0.02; 0.131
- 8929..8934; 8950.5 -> 4.9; -0.01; 0.011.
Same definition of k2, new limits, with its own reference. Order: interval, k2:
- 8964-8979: 1.0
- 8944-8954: 4.3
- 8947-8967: 2.7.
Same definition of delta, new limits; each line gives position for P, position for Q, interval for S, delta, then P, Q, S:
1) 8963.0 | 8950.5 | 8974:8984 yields -99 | 10.12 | 10.02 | 9.9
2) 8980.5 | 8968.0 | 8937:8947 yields 80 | 9.869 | 9.994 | 10.0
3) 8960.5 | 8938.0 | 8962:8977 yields -83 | 10.14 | 10.02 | 10.0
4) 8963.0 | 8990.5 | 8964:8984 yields -61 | 10.12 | 9.958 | 9.9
